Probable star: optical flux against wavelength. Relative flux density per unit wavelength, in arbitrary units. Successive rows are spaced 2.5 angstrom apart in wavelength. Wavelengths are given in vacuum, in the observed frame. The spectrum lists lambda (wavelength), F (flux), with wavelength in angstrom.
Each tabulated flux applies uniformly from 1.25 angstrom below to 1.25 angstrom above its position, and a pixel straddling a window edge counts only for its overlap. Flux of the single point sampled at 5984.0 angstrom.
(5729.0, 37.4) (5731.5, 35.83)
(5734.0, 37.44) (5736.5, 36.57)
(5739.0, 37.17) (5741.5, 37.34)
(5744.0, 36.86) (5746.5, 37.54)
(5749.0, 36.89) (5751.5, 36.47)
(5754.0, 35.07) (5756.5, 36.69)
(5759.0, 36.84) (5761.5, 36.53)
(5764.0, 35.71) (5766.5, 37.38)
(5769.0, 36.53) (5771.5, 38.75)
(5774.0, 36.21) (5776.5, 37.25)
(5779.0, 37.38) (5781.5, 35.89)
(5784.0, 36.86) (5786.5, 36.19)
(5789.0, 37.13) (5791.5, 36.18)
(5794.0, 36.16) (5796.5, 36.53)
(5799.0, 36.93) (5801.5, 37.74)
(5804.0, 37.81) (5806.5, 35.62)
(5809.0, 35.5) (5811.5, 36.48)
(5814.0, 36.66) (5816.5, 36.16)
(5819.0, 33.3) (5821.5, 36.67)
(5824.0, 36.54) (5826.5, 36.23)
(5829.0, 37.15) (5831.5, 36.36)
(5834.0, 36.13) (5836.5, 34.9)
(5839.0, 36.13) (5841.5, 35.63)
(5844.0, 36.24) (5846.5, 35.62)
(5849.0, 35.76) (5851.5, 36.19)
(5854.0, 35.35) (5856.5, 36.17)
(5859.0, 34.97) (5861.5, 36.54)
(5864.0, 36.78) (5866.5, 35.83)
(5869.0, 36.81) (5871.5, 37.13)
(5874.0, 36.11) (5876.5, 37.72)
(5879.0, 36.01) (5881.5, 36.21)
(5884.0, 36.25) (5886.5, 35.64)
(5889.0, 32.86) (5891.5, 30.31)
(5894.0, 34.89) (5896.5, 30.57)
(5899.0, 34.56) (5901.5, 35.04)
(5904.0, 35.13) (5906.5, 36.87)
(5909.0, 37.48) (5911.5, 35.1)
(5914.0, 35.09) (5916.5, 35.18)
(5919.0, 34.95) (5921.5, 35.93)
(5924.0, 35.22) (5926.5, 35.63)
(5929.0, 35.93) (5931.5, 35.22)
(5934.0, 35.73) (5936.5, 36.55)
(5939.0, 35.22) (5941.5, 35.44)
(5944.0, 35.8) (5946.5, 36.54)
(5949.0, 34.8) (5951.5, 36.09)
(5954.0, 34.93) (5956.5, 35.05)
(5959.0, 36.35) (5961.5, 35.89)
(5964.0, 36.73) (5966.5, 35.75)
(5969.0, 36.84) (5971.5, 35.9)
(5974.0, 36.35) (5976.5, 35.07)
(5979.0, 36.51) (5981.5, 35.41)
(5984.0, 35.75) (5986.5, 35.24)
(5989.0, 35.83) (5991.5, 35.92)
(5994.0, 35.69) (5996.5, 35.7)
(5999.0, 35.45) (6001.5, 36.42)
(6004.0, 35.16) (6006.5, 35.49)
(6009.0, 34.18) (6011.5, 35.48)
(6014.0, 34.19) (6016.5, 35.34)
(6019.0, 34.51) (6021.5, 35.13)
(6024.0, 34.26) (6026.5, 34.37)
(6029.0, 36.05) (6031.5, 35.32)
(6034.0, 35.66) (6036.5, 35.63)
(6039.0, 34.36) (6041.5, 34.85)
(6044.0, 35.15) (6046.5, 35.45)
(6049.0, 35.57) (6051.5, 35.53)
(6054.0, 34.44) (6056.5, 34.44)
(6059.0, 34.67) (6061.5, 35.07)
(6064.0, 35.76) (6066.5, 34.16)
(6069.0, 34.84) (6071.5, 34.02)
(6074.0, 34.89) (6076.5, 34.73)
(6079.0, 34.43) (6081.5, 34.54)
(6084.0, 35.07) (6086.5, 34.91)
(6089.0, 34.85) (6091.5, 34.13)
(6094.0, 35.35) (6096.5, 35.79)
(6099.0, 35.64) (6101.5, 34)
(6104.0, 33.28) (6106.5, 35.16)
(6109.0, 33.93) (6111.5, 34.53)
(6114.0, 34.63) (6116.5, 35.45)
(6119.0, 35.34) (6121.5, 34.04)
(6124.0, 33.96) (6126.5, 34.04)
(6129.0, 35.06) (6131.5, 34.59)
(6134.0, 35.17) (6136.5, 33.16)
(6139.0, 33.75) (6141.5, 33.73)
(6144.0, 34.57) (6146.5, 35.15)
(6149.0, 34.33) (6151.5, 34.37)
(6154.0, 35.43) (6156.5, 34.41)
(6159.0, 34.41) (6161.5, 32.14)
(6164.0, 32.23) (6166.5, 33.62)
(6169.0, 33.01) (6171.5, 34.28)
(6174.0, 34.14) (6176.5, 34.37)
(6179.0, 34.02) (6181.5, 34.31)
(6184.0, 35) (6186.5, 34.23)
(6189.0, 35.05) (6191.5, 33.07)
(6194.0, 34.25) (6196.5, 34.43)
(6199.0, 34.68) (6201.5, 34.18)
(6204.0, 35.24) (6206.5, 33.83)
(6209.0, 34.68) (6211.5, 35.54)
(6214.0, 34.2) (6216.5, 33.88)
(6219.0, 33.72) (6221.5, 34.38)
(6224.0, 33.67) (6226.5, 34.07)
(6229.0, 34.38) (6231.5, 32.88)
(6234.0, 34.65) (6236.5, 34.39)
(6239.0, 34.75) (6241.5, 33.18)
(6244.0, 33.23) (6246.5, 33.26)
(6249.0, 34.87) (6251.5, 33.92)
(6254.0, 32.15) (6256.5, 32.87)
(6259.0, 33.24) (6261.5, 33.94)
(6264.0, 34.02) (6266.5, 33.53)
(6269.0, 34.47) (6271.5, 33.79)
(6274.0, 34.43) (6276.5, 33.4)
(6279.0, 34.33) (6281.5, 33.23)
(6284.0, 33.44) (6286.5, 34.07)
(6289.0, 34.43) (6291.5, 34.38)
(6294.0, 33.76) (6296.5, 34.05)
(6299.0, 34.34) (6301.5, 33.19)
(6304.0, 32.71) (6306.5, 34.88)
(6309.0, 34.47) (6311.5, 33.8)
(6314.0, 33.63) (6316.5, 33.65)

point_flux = 35.75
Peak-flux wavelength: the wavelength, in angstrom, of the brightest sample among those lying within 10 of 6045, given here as 6036.5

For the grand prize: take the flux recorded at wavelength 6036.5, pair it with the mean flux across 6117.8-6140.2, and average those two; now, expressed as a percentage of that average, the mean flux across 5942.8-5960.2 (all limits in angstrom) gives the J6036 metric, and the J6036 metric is 102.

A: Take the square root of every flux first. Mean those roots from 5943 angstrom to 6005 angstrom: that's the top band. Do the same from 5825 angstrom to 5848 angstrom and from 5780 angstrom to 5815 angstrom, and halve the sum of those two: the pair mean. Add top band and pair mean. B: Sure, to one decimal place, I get 12.0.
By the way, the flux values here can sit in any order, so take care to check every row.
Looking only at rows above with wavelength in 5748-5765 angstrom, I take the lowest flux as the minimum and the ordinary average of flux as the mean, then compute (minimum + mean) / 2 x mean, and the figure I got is 1296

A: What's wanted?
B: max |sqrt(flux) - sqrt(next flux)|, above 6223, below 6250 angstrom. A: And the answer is 0.152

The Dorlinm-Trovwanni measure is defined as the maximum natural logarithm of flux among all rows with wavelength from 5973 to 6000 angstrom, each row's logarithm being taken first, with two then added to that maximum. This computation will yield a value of 5.60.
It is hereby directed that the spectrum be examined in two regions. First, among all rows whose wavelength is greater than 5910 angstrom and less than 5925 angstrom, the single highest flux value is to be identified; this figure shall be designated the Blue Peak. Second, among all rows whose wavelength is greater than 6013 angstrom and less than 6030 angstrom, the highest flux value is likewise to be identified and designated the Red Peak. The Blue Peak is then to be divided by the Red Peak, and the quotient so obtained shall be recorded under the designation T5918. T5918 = 1.00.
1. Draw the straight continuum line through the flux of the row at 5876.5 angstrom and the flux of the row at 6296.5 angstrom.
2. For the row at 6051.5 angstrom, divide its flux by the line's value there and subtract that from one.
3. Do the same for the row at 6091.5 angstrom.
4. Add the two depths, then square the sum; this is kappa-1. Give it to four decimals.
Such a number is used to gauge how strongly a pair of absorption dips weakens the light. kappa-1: 0.0044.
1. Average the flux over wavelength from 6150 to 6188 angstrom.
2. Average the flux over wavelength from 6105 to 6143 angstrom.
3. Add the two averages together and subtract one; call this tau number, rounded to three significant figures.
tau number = 67.4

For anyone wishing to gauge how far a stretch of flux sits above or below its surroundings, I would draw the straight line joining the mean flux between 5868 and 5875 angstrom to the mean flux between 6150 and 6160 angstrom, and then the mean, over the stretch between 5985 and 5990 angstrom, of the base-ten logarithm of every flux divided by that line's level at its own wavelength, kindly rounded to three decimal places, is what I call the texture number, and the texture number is -0.004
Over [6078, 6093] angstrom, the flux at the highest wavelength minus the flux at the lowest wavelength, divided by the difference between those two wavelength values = -0.02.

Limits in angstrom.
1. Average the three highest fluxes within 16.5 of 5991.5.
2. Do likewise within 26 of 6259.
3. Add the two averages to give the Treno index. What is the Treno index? 71.0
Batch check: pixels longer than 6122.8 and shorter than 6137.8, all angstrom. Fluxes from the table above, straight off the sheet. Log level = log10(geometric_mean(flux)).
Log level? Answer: 1.536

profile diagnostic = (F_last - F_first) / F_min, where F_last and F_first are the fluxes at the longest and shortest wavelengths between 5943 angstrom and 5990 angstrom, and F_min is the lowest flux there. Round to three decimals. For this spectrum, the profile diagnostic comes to 0.001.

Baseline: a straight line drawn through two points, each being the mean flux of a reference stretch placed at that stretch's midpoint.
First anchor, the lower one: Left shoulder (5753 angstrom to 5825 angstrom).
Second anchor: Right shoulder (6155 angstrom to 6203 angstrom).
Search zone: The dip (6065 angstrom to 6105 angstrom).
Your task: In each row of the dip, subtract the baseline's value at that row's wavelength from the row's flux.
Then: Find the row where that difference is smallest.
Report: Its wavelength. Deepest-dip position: 6104.0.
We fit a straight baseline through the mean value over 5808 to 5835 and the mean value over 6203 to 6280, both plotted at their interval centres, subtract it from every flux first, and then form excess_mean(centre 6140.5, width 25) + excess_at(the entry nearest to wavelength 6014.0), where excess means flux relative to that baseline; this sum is -1.0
